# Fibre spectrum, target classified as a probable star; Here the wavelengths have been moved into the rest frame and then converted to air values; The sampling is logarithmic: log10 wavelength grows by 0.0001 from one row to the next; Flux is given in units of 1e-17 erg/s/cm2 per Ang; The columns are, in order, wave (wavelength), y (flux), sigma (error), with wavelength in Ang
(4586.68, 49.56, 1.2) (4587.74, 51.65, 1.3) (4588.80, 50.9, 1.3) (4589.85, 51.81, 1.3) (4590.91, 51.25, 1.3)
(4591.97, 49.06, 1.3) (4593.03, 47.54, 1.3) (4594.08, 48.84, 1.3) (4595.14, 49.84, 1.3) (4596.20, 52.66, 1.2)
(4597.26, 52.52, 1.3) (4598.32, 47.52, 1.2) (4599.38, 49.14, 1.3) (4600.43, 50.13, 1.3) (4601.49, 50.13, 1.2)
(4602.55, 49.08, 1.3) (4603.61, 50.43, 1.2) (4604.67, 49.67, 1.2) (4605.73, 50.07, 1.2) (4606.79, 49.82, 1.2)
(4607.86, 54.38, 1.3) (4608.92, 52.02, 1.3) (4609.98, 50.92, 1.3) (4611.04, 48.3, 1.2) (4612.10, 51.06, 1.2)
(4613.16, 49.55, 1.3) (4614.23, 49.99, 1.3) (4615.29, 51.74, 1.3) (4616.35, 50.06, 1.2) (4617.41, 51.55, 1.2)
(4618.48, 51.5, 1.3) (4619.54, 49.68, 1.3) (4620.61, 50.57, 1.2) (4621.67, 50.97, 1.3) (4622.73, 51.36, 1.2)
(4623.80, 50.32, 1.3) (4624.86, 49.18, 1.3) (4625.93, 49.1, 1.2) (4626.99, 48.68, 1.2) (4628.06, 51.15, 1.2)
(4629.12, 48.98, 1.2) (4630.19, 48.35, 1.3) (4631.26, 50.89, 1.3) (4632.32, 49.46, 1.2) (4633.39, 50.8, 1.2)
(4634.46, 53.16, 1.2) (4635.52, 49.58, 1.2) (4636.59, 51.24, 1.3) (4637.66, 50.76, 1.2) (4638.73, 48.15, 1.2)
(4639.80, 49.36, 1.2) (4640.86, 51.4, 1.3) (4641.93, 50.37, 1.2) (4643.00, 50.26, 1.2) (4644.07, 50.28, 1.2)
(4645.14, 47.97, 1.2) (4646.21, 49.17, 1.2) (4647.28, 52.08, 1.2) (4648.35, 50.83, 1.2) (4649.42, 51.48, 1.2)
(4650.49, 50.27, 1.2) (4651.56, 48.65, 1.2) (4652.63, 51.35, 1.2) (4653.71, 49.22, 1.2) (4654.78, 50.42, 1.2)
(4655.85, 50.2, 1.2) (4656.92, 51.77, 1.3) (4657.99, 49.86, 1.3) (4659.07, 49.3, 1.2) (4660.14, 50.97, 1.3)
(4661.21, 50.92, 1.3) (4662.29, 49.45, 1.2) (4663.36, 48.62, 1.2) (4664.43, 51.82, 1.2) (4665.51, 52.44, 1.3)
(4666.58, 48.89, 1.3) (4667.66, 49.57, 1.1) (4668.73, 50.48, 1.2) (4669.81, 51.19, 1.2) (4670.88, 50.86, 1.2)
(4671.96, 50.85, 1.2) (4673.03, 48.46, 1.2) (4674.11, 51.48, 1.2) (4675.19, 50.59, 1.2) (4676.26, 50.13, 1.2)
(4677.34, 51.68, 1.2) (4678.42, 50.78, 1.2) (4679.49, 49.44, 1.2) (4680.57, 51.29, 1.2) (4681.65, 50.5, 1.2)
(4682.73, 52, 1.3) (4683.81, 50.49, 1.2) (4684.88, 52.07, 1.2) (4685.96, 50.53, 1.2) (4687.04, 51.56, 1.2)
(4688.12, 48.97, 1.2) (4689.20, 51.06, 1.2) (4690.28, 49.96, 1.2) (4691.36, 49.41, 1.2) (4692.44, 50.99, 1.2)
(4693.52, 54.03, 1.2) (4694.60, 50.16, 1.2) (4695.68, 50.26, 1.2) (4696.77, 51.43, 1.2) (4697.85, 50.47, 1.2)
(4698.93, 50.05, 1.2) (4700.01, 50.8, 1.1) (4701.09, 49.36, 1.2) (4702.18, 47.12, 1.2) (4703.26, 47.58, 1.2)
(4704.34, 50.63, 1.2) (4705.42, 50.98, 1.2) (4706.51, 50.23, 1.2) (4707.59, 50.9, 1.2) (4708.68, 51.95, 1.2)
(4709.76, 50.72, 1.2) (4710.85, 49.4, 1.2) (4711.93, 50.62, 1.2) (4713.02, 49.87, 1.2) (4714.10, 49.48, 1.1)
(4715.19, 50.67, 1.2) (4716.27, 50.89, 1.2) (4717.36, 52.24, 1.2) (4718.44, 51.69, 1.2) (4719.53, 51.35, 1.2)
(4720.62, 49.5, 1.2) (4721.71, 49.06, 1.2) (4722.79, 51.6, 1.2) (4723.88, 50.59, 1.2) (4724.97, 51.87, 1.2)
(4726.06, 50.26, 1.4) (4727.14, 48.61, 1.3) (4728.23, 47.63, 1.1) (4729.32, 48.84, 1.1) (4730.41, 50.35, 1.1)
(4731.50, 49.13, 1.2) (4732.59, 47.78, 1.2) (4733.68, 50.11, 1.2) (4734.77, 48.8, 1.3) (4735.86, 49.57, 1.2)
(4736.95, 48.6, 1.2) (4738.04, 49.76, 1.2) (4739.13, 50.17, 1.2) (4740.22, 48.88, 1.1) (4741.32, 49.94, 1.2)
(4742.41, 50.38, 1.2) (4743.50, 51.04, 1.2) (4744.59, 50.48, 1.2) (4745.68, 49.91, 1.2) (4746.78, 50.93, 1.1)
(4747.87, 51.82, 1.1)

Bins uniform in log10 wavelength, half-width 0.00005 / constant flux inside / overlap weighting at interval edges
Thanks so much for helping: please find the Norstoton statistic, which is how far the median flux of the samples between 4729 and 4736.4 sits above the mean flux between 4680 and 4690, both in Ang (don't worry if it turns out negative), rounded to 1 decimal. -1.8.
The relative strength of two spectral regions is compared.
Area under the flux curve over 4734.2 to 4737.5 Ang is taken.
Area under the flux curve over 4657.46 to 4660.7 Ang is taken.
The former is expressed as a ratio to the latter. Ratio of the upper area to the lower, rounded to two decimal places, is 1.00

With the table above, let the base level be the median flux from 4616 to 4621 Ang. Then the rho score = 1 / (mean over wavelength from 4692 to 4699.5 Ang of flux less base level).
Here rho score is 2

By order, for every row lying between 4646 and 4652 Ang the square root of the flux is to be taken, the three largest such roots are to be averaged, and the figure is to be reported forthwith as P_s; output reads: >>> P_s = 7.17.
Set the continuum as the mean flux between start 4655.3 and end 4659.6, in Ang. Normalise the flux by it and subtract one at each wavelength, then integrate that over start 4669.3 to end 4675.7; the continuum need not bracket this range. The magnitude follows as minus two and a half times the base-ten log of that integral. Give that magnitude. 3.6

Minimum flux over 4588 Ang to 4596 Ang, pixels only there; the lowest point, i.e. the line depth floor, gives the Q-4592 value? 47.54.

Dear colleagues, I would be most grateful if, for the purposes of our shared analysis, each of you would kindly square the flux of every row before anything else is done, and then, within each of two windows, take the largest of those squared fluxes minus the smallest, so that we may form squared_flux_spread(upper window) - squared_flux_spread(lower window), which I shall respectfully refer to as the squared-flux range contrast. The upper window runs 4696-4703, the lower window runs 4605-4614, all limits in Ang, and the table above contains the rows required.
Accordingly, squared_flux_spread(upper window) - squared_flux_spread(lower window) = -200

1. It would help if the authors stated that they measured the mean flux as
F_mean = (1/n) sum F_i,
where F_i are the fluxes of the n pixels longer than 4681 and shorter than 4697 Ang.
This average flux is 50.9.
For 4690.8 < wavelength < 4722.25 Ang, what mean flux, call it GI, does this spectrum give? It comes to 50.4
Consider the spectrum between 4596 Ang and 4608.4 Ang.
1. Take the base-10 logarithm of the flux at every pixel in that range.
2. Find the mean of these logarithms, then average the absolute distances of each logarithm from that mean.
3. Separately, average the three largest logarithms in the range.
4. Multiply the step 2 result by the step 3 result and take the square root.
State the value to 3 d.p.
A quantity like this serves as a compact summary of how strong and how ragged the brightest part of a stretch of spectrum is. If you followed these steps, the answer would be 0.141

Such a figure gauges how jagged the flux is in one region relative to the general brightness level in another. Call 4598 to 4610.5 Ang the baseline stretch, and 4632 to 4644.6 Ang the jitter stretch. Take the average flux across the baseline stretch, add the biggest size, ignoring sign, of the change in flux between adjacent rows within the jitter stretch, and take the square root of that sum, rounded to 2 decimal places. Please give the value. 7.34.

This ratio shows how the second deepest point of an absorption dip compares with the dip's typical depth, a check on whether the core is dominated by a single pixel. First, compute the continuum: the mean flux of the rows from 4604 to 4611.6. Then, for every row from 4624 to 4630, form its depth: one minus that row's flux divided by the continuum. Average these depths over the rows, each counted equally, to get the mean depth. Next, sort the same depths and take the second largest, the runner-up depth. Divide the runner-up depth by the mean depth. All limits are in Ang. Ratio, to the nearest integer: 1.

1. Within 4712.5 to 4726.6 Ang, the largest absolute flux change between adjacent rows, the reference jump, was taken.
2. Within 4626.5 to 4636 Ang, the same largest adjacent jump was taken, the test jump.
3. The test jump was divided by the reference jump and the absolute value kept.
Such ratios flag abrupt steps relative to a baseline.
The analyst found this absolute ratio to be 1.4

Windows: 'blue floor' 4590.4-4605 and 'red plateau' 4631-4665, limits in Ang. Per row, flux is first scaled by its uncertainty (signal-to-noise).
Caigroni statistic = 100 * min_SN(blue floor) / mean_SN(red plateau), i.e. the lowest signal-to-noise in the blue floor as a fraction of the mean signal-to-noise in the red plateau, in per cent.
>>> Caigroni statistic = 88.7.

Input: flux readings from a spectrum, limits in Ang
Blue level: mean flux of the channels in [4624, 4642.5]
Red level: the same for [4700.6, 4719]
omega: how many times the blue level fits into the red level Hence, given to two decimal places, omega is 1.00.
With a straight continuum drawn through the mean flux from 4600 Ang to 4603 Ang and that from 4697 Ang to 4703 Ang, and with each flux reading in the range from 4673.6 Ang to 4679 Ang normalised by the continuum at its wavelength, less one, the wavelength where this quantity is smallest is 4676.26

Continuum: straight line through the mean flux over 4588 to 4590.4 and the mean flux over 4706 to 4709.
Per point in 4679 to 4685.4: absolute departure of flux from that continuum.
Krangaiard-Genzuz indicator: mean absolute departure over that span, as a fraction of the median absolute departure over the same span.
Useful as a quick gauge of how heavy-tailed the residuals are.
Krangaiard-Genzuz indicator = 1.09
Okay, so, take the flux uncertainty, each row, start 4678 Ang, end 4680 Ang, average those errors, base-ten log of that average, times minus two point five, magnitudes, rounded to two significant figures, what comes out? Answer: -0.20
